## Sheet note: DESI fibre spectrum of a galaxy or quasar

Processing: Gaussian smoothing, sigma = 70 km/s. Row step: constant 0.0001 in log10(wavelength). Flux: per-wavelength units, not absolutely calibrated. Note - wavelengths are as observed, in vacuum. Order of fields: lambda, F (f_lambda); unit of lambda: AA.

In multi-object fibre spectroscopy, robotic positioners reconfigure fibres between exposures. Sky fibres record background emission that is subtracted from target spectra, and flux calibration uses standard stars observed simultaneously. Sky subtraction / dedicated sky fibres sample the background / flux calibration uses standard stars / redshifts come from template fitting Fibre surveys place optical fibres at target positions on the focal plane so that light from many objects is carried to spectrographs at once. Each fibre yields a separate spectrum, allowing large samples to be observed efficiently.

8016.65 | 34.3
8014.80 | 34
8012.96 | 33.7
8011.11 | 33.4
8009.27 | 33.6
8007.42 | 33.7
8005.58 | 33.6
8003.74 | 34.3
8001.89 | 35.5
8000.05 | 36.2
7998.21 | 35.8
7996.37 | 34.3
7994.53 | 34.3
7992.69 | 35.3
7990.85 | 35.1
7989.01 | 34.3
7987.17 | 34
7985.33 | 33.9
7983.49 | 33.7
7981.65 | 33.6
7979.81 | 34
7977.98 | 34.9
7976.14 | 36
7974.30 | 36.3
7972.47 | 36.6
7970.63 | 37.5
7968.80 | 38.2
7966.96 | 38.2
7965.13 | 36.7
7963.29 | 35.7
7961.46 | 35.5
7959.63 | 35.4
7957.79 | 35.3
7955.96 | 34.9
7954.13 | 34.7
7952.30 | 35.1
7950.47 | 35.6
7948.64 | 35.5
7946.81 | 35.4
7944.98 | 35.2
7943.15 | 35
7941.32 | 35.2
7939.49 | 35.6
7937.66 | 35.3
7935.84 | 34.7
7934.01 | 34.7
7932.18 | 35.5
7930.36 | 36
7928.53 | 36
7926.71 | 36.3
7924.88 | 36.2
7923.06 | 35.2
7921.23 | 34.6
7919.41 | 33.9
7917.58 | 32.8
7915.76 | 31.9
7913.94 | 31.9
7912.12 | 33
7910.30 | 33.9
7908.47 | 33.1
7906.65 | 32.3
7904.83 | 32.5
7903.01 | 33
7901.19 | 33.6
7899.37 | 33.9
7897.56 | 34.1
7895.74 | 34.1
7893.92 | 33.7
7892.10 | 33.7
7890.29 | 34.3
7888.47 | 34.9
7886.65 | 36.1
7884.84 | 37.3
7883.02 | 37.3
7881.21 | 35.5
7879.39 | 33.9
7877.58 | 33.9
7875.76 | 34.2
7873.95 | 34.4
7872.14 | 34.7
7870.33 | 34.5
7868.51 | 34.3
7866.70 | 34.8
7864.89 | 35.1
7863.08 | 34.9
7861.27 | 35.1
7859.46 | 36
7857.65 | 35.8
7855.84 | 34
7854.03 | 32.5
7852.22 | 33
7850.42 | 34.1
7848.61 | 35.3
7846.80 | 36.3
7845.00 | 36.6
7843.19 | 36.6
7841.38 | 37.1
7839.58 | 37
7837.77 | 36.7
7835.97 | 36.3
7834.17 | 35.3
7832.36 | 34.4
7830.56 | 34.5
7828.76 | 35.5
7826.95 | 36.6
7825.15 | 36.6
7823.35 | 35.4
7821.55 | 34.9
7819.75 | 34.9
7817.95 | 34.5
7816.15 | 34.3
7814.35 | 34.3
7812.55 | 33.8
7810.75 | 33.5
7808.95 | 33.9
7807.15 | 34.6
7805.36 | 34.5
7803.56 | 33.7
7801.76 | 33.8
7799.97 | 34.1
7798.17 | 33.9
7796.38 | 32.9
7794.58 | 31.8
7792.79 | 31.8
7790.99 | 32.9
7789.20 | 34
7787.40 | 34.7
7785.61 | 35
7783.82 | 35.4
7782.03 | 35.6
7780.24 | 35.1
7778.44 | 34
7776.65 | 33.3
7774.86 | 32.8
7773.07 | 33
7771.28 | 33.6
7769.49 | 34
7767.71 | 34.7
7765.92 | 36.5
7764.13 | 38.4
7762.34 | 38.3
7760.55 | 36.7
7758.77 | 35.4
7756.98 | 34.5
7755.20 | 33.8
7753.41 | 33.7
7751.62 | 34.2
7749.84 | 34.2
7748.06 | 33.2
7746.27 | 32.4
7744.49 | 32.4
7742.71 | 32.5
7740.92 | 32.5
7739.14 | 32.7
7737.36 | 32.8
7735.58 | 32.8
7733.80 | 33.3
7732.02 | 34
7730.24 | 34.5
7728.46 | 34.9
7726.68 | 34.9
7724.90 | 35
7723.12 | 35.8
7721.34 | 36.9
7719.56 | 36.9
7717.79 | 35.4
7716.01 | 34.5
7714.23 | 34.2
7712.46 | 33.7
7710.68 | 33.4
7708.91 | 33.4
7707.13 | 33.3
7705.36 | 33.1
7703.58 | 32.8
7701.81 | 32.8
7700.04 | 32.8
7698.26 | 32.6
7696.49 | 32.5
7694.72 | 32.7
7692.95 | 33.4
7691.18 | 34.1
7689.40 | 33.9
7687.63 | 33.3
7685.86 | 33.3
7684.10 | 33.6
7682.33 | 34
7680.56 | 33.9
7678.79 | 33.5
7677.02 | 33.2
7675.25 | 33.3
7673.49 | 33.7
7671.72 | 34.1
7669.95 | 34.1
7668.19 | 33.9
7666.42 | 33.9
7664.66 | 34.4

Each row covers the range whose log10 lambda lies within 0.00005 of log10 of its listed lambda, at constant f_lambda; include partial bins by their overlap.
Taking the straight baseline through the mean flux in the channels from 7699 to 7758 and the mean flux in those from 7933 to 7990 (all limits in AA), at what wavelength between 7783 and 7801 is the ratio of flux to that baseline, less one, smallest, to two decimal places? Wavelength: 7794.58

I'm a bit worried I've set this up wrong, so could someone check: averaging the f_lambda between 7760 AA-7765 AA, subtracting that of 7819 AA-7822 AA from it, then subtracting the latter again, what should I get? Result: -32.0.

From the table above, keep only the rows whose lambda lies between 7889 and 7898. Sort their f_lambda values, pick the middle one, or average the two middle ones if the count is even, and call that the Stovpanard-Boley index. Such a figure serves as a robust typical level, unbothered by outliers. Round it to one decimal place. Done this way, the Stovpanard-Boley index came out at 34.1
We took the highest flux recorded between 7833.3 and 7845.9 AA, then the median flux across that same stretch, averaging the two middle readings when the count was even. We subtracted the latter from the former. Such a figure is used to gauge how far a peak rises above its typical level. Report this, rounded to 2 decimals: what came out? 0.50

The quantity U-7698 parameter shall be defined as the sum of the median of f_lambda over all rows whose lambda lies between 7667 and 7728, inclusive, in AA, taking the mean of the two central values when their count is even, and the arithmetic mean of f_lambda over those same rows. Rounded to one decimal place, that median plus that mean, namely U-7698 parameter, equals 67.5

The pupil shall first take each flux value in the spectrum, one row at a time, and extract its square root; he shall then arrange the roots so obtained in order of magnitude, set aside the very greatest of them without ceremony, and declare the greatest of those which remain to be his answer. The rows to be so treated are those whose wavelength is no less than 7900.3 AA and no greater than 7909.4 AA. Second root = 5.75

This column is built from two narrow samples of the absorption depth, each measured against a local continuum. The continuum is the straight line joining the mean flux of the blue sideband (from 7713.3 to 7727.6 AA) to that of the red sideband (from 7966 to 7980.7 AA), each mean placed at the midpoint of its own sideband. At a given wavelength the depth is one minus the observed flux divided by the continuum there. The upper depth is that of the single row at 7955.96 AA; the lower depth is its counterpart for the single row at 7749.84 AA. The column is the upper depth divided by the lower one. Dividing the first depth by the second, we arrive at 1.1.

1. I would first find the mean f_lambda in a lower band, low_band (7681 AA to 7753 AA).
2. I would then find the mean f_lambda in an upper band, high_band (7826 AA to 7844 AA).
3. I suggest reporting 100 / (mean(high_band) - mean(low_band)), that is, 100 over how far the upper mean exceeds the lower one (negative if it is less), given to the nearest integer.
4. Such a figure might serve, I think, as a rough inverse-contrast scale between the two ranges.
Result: 44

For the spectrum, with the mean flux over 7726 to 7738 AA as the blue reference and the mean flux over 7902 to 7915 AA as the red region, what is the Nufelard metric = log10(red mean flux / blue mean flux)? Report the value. -0.014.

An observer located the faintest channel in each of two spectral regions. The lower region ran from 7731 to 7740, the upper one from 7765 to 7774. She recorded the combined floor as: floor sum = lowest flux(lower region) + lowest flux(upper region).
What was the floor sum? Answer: 65.7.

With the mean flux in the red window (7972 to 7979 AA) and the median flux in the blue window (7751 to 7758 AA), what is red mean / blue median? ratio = 1.06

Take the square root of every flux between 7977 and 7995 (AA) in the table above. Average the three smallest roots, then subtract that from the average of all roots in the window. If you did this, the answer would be 0.049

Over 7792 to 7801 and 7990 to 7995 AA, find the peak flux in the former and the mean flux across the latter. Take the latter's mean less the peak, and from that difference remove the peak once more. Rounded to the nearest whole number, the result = -33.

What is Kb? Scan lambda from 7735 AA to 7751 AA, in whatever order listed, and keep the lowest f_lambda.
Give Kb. 32.4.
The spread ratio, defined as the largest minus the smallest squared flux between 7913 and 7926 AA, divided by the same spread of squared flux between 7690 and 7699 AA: 2.7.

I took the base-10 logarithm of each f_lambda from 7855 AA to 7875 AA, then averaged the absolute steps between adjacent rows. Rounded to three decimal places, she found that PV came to 0.006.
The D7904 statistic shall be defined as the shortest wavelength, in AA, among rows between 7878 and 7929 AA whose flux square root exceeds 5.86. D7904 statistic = 7881.21 AA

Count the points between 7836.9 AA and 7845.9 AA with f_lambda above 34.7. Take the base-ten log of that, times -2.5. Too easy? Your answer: -1.75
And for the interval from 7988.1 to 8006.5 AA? -1.75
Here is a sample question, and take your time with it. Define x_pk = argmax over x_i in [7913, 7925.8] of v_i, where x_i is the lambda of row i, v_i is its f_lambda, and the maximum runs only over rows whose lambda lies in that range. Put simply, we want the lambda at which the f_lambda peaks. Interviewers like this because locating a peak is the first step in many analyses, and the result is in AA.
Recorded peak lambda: 7924.88 AA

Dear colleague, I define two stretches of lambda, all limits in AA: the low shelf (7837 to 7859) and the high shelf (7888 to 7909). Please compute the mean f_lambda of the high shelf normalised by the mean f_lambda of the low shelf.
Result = 0.95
